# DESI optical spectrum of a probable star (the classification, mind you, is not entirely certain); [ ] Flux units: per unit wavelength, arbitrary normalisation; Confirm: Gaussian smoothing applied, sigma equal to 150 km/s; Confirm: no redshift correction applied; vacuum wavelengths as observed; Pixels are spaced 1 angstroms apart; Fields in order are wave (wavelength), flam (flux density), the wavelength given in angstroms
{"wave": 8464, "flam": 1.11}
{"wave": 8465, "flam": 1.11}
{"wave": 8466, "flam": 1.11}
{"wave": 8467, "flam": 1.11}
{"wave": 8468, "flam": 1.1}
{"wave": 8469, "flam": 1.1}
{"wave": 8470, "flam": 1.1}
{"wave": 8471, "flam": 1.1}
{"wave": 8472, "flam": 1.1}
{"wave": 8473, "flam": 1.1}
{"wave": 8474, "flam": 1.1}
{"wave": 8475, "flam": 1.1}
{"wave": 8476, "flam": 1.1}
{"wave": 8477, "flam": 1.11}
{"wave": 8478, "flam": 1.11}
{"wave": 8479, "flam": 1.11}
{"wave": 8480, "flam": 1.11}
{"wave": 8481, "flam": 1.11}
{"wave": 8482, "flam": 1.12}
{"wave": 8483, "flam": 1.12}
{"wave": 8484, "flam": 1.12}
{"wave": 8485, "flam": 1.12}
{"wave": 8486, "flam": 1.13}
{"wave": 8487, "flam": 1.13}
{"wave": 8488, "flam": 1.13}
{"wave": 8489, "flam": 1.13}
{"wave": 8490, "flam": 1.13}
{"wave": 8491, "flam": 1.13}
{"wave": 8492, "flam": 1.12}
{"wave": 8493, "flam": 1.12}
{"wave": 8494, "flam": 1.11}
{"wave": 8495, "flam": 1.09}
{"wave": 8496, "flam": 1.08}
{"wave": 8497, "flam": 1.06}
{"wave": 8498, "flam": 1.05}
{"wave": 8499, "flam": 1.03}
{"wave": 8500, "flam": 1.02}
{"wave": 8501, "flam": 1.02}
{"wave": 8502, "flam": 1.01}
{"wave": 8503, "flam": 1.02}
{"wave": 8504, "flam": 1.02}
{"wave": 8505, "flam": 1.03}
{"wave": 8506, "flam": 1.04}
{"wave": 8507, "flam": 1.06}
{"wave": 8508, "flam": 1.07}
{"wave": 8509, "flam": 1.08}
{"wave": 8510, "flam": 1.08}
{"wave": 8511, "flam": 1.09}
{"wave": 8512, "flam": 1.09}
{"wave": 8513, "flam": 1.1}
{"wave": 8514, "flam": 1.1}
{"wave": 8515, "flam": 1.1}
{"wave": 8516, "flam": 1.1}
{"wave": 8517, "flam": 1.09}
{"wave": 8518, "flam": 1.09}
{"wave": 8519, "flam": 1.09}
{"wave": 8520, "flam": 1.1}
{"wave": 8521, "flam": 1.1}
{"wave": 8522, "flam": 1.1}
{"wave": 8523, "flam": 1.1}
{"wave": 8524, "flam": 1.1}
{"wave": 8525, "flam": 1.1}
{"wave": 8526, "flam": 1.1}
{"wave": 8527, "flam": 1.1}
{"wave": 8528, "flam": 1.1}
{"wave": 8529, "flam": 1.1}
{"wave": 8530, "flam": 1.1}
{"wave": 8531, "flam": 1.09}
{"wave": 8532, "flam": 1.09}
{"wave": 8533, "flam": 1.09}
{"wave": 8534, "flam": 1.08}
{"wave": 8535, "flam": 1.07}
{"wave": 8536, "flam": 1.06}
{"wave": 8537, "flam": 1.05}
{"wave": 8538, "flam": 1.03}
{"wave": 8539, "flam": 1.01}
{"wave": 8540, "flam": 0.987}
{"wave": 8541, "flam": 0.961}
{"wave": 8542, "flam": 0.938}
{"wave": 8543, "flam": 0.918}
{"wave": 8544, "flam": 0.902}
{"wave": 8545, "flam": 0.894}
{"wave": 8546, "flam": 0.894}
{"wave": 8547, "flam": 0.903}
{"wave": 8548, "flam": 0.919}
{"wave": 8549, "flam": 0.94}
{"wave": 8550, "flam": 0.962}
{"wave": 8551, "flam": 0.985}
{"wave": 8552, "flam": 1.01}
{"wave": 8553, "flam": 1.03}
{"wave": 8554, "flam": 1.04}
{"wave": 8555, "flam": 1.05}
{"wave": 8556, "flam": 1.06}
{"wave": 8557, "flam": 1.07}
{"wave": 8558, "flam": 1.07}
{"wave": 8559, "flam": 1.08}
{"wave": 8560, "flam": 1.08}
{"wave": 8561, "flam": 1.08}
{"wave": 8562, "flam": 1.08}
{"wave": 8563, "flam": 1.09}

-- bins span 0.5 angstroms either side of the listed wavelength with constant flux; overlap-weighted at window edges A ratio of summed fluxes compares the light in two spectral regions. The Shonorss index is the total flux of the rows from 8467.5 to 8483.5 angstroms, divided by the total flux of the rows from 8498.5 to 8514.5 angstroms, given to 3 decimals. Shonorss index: 1.049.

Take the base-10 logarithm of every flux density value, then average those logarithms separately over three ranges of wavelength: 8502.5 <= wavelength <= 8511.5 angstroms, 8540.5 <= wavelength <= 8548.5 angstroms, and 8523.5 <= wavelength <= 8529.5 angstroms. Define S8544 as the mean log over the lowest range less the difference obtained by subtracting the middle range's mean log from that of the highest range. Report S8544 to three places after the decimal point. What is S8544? 0.102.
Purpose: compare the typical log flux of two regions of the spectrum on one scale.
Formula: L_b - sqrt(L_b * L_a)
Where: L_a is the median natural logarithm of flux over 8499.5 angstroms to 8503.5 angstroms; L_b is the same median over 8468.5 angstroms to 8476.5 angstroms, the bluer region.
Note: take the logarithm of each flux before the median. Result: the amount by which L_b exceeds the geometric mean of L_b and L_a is 0.05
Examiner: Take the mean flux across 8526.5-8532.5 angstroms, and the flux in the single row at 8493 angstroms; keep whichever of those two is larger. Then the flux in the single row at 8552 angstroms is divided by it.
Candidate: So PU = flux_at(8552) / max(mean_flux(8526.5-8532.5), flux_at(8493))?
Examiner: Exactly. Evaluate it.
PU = 0.90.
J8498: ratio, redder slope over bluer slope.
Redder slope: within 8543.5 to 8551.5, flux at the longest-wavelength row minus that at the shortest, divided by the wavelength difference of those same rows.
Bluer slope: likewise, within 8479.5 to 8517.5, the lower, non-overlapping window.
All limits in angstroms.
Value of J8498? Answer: -22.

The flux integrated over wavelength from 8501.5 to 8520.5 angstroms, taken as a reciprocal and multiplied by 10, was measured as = 0.491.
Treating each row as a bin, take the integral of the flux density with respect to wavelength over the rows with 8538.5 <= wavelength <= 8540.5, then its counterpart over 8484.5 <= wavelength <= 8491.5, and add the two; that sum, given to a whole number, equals 10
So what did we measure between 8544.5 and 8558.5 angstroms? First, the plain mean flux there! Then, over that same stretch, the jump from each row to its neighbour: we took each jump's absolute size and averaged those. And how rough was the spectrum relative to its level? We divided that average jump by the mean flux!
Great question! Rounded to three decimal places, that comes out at 0.014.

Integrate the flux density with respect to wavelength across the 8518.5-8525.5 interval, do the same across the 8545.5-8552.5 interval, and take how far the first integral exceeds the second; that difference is 1.1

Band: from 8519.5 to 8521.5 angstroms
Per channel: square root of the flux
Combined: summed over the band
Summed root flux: 2.10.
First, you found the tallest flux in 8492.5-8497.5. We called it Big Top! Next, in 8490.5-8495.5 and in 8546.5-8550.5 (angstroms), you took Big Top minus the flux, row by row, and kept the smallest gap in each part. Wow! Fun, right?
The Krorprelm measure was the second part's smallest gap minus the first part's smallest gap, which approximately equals 0.17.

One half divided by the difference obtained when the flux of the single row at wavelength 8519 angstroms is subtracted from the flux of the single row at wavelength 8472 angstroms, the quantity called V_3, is 50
